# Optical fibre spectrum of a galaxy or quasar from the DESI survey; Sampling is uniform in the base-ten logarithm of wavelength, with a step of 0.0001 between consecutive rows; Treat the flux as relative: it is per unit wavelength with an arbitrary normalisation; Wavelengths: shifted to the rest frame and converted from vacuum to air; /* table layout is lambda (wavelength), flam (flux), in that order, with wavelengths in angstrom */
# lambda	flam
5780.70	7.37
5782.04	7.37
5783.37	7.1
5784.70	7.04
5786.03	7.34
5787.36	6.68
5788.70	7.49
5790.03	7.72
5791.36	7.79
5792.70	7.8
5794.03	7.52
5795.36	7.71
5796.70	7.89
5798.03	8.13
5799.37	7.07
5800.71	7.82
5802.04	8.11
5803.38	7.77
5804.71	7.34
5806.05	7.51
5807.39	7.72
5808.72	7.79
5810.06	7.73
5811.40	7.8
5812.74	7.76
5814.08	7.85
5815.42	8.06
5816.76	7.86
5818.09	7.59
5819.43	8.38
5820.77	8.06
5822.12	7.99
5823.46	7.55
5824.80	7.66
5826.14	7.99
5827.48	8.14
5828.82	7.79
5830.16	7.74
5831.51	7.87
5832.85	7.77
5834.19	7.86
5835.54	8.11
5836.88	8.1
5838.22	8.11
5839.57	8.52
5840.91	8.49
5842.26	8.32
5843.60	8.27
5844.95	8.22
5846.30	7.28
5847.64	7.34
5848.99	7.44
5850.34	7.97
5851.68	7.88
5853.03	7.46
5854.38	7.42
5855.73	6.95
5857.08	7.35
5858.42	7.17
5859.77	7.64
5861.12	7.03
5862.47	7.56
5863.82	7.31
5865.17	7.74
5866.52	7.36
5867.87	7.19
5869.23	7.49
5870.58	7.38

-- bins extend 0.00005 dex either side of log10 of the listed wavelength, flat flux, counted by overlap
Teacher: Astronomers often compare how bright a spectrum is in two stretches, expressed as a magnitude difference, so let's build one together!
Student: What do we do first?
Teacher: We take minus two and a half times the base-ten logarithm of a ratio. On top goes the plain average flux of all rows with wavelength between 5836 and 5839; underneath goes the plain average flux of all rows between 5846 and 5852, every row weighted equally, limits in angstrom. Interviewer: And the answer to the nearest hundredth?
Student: -0.07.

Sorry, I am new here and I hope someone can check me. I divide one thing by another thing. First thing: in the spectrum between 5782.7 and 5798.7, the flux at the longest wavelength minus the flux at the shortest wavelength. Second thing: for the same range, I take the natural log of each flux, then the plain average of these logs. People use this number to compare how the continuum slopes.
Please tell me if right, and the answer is 0.5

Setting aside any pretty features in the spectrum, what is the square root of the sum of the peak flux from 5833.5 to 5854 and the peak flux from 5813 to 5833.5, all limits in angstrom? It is 4.11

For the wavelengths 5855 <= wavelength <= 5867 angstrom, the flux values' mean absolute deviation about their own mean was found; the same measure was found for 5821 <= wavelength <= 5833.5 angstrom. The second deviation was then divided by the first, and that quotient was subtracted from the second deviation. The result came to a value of -0.57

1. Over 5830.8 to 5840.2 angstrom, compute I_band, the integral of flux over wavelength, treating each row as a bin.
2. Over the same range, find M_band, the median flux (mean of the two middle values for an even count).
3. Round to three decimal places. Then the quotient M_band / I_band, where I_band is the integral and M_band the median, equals 0.107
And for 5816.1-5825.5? 0.106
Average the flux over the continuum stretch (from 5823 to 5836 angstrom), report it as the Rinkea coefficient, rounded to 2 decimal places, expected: 7.85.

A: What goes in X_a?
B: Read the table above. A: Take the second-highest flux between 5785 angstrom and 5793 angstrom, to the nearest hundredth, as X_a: 7.79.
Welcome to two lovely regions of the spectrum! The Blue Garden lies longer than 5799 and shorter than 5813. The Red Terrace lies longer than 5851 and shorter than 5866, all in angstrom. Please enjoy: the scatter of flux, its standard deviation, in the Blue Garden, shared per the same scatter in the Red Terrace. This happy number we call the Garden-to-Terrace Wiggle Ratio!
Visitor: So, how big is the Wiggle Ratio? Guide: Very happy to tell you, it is 0.96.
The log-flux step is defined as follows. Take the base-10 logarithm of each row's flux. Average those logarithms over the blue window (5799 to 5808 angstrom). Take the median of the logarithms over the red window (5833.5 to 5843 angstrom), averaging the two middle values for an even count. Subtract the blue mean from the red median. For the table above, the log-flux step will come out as 0.027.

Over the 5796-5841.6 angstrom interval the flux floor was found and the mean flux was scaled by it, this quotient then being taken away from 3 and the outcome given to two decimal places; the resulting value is 1.89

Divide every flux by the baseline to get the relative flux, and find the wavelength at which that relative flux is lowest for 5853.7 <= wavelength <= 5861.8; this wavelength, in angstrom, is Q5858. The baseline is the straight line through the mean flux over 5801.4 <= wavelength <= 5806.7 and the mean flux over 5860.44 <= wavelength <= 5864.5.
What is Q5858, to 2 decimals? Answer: 5855.73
